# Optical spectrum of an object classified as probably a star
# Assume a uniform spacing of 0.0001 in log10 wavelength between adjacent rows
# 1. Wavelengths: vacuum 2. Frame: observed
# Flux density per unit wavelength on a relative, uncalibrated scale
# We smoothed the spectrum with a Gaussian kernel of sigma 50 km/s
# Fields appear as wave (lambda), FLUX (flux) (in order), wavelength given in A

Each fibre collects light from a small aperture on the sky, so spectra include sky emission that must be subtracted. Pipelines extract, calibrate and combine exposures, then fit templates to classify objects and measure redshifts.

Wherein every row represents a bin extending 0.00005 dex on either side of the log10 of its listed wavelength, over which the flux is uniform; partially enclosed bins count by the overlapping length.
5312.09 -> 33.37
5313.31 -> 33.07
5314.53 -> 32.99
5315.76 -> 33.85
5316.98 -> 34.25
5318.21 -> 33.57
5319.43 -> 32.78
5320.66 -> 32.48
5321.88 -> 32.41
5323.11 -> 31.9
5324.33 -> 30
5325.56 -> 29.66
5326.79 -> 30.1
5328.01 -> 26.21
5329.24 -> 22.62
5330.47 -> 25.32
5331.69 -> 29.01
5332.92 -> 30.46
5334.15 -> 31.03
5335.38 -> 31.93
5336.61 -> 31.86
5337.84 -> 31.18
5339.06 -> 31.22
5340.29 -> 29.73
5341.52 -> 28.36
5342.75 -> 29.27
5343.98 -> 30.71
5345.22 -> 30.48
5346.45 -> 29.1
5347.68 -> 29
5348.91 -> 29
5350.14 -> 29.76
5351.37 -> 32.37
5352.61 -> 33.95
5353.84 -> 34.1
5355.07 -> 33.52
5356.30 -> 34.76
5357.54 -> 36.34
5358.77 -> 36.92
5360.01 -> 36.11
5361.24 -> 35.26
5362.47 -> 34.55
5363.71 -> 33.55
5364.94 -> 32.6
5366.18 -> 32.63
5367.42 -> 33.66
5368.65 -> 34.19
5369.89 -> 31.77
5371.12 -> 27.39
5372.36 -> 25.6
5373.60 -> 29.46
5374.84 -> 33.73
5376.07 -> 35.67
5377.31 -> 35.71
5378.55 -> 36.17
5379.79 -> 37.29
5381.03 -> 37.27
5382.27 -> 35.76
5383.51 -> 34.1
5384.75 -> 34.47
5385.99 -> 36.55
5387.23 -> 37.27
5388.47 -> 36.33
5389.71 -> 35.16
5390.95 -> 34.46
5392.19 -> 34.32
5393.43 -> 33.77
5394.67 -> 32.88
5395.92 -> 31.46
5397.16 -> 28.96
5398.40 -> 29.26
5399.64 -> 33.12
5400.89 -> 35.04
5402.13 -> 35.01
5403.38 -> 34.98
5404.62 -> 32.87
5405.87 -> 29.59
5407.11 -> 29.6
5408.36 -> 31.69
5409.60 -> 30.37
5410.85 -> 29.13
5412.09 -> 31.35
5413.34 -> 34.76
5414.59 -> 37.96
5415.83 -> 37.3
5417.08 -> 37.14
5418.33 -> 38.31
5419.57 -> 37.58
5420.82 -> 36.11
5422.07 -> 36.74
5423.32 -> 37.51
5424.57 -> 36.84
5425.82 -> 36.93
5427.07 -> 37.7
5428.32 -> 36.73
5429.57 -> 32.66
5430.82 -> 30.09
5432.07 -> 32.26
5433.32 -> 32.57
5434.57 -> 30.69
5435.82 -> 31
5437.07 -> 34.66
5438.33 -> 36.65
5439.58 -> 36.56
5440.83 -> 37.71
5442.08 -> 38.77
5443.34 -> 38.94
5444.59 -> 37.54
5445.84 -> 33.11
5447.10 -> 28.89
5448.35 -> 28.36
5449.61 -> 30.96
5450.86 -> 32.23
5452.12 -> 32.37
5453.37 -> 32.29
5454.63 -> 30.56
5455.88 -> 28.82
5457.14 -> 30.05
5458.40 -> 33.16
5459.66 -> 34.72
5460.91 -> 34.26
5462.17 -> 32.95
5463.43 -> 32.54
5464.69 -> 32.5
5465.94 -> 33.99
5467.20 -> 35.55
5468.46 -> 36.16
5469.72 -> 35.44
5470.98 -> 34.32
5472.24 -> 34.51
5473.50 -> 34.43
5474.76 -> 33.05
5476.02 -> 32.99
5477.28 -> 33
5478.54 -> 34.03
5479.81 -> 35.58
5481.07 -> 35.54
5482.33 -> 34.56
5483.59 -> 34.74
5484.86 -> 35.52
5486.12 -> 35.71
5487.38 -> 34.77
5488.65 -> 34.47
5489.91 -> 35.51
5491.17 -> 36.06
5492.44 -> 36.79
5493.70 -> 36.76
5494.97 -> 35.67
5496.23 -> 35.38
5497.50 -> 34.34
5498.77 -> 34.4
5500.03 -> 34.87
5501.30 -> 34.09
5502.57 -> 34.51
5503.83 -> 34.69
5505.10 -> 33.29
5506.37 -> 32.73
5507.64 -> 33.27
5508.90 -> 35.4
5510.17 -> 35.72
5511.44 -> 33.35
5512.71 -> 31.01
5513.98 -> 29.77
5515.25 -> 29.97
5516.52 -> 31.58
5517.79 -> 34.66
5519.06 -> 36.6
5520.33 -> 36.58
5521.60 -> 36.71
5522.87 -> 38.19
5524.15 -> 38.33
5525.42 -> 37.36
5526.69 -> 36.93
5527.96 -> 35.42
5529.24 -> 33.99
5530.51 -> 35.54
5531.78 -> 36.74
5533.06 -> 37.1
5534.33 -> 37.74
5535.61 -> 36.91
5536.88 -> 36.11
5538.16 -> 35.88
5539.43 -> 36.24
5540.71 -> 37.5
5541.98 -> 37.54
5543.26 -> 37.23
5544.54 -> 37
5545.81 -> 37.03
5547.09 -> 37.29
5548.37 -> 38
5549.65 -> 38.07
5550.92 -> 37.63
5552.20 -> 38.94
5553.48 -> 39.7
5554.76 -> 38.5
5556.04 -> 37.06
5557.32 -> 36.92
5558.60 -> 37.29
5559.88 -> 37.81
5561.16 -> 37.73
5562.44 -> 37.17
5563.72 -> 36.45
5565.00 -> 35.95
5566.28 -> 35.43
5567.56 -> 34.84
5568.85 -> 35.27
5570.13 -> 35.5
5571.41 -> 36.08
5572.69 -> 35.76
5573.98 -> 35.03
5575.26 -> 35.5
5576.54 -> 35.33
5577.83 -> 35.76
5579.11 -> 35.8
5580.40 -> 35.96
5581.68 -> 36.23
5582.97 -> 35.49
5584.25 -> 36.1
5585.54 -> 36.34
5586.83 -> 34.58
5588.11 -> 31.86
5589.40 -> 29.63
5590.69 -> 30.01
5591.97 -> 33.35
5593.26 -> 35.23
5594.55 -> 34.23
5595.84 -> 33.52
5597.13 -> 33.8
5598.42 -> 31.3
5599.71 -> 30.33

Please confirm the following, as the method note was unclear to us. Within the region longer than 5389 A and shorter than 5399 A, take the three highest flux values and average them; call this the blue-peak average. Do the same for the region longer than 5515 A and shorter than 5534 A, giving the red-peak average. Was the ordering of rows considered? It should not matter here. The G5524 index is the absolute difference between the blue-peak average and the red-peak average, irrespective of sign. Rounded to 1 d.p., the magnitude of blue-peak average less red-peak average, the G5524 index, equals 3.3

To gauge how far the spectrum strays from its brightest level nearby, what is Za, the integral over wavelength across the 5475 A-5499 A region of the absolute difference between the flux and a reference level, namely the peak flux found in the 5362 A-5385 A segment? 54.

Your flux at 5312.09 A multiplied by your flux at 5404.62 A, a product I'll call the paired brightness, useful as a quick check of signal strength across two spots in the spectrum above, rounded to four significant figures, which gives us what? 1097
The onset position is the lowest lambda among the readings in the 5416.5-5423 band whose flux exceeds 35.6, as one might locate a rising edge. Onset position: 5417.08 A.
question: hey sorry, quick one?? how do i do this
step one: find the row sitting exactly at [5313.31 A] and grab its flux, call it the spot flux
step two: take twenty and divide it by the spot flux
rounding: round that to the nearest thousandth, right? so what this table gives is 0.605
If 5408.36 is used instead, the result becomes 0.631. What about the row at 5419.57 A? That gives 0.532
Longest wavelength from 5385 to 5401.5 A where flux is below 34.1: 5399.64 A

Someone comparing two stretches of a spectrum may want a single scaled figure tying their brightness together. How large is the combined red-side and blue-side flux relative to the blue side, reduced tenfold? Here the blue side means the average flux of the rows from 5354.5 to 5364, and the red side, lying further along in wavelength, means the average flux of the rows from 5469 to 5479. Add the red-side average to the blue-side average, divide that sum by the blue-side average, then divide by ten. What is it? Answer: 0.197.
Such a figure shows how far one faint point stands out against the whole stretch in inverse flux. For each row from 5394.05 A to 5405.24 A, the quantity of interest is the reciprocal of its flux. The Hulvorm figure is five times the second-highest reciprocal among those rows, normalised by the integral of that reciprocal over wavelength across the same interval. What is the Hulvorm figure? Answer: 0.496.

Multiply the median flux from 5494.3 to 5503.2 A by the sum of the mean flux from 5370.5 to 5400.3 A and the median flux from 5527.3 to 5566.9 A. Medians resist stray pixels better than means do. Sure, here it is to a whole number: 2440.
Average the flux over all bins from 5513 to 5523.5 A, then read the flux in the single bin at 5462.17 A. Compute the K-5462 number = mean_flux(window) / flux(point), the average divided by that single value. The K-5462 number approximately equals 1.04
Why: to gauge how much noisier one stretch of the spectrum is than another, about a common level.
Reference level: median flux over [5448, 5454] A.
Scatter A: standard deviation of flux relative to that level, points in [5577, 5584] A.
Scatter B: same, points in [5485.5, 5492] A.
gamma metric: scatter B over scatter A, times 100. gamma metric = 244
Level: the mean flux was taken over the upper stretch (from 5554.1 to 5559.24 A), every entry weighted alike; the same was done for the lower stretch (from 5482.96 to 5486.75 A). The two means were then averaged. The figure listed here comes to 36.4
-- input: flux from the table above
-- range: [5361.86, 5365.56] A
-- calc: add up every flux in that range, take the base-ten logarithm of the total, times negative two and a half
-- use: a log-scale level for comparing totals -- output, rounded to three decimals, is -5.008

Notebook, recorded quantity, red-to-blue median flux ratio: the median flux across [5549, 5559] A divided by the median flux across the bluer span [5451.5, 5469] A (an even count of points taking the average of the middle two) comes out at 1.16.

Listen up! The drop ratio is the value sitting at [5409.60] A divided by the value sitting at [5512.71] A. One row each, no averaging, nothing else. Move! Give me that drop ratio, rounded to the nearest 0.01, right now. 0.98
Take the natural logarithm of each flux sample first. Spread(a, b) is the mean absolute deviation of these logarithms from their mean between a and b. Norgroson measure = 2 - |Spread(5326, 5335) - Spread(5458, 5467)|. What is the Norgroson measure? 1.92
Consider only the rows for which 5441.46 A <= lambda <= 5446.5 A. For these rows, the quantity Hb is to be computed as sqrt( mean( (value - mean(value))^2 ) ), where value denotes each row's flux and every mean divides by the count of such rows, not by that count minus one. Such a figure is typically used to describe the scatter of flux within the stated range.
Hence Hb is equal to 2.4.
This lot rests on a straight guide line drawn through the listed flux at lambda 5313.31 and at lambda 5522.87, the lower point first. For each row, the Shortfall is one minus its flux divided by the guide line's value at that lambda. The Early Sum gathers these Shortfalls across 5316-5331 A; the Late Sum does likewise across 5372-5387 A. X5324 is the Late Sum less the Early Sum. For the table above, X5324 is -1.0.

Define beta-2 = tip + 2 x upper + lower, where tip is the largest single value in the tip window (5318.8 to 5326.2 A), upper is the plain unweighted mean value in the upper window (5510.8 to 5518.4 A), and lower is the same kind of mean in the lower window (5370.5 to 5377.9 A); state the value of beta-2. 127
